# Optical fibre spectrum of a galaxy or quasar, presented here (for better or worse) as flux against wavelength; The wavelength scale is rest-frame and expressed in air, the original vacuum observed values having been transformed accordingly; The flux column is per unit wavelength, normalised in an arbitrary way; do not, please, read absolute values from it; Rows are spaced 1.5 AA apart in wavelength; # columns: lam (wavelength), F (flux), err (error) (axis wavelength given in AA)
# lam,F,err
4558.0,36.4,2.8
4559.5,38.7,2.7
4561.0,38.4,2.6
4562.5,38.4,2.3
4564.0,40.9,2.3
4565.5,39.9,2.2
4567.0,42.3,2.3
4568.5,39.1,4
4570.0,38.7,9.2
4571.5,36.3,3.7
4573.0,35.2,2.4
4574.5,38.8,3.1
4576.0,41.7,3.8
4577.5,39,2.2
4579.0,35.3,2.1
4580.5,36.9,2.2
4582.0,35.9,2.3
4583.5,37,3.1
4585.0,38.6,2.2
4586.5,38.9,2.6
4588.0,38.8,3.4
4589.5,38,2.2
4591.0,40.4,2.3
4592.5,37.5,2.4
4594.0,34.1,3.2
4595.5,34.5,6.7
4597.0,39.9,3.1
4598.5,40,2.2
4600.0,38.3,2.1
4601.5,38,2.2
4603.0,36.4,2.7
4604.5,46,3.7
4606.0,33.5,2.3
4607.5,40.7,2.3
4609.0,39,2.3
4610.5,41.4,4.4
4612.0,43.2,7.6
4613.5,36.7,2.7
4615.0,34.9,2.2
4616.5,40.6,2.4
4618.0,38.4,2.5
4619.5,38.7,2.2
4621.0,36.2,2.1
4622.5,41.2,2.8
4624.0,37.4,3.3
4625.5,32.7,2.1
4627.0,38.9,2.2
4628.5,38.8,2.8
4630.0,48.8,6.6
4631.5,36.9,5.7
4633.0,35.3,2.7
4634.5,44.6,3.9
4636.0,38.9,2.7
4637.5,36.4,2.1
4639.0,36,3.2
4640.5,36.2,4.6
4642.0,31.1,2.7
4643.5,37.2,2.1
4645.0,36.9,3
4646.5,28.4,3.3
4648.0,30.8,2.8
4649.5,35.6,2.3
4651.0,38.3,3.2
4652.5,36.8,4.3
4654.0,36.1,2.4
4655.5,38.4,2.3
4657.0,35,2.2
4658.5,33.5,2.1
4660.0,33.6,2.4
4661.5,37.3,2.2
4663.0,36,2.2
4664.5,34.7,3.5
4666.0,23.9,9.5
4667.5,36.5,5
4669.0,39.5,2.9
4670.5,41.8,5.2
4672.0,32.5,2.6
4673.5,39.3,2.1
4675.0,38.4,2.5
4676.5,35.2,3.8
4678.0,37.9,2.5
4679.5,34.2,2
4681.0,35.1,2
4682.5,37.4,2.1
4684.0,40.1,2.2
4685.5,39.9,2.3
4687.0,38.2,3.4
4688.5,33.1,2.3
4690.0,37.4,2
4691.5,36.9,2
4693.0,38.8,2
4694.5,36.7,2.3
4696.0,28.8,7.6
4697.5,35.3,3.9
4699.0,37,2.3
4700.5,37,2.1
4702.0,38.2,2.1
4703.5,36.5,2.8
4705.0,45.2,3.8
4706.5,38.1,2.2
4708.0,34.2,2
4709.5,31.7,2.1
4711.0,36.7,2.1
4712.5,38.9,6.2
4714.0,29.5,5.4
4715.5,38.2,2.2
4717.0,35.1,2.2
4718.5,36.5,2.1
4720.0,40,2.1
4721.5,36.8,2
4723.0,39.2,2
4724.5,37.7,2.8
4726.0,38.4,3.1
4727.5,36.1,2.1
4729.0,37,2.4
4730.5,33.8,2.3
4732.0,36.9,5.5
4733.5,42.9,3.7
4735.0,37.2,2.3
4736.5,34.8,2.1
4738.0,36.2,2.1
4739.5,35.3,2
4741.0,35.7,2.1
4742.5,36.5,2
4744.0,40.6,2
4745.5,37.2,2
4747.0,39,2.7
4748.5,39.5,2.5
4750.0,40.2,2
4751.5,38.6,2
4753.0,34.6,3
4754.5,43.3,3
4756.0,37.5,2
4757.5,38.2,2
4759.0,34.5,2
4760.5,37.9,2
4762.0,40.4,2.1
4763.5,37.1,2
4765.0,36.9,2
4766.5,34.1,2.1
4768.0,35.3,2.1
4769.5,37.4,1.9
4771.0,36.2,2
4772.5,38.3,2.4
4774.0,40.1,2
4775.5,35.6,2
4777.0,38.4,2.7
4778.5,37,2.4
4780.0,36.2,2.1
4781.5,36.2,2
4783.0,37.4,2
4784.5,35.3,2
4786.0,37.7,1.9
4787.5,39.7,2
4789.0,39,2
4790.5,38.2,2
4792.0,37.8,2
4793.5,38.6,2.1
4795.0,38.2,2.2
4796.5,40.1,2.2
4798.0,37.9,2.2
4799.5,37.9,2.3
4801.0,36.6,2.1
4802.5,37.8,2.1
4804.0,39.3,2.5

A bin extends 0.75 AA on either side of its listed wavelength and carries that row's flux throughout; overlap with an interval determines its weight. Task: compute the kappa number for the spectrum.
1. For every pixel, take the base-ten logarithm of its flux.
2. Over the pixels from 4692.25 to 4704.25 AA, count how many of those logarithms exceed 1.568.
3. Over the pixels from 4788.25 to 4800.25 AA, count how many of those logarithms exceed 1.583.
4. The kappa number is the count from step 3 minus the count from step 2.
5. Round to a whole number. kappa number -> -1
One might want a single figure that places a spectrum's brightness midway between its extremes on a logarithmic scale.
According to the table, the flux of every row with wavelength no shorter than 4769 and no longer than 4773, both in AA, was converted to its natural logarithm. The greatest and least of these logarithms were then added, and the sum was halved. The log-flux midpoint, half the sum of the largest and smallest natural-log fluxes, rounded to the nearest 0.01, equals 3.62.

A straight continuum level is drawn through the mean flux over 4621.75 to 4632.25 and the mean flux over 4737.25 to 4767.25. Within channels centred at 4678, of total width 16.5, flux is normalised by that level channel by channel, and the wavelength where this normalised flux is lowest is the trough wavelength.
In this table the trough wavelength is 4672.0 AA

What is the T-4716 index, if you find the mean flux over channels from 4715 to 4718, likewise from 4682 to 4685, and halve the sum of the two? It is 37.7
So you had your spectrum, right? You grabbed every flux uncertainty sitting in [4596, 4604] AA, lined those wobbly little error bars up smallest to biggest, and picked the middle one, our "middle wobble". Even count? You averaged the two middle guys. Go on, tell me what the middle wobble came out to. 2.2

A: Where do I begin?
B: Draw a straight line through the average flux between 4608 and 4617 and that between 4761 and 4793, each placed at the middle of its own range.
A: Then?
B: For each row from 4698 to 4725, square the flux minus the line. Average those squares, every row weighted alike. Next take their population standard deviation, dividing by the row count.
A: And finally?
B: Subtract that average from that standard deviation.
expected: 9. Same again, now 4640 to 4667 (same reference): 21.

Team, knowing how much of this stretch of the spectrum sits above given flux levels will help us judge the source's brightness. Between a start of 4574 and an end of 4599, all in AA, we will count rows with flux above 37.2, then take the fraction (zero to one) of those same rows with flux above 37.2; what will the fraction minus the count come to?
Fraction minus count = -10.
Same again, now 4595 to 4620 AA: -11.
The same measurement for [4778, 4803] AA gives -11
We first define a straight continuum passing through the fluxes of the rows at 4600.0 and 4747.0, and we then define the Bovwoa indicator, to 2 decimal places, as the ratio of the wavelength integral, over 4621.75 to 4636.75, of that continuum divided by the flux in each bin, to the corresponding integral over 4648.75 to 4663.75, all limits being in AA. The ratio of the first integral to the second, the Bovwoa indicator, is 0.92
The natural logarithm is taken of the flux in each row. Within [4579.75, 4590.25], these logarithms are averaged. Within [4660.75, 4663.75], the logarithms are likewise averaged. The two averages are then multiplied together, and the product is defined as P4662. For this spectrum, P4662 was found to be 13.07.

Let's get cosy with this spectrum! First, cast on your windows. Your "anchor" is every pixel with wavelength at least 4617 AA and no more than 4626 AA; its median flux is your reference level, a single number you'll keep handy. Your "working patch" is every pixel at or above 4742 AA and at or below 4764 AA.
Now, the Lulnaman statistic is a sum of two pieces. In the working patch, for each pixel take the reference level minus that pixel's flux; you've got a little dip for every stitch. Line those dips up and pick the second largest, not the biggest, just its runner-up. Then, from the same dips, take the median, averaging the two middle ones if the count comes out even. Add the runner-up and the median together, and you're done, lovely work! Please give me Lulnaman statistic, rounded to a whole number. 3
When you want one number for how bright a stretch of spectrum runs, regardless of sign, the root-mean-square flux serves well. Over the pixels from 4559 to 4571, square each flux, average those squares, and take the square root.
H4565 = 39.6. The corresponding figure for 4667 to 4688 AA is 37.7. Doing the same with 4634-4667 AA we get 35.5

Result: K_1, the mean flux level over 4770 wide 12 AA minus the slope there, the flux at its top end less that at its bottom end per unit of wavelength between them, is 36.9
